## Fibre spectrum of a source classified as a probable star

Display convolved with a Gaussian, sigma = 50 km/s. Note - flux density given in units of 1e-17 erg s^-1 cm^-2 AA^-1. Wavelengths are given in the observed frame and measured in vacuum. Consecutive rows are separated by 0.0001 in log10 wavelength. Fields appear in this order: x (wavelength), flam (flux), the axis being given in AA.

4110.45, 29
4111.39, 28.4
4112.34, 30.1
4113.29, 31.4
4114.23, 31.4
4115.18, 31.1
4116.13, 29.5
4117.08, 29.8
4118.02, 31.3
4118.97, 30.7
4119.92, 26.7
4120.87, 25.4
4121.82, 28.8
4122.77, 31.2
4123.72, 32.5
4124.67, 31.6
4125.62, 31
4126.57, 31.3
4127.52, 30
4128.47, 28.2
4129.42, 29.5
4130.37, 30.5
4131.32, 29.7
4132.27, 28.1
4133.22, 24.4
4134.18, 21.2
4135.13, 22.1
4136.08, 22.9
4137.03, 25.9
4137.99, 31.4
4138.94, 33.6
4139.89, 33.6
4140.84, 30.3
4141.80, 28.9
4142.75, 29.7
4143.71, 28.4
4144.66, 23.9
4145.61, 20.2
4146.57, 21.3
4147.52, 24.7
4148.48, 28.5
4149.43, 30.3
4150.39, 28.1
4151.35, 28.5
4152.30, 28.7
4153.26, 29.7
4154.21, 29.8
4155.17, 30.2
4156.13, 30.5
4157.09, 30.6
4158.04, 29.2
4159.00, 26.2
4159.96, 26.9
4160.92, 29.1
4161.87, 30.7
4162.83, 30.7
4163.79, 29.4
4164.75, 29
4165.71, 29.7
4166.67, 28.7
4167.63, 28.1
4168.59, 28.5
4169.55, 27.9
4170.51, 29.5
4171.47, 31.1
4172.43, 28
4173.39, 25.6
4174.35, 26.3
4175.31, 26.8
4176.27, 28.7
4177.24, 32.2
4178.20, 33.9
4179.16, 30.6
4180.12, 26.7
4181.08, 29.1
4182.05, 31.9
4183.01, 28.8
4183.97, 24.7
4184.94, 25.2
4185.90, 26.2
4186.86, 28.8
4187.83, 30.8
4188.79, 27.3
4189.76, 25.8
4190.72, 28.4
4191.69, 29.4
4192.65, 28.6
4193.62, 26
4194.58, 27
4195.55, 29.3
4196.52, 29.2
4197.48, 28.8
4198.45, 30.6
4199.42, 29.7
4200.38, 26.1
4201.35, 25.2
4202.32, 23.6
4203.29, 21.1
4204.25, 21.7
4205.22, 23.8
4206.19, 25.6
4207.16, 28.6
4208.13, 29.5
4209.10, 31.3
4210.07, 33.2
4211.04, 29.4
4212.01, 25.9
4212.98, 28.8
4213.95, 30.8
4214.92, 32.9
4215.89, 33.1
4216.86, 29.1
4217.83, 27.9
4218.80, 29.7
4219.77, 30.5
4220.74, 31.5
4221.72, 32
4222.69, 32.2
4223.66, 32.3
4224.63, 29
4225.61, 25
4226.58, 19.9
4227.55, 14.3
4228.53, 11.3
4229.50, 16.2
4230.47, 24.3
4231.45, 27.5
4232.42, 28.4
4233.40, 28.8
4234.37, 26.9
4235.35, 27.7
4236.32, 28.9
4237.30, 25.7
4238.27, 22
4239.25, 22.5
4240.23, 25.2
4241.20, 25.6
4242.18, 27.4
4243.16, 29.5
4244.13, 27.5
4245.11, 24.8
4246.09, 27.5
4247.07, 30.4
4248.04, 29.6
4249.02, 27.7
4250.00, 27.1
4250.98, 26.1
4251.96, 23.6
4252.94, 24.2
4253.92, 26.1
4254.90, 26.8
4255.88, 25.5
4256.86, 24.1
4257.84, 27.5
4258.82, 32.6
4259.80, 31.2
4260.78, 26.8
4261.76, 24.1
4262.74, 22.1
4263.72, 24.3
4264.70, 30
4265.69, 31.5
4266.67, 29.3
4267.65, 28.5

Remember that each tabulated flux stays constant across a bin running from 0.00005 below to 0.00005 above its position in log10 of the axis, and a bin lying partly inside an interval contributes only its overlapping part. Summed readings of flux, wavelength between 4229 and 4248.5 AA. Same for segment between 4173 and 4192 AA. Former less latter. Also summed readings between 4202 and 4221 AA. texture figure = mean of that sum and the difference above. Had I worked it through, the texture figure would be 264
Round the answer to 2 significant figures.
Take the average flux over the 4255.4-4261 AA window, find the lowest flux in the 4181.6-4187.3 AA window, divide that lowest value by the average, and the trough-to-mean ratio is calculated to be 0.88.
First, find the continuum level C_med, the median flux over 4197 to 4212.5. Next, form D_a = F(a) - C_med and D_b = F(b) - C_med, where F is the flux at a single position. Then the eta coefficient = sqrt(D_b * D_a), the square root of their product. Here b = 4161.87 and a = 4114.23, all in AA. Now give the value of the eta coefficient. 3.7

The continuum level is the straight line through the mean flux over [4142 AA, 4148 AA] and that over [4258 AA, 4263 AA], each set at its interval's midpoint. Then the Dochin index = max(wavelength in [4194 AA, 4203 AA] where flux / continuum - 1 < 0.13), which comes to 4202.32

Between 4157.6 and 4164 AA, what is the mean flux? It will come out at 28.9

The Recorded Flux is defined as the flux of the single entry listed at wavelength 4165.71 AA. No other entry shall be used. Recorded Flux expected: 29.7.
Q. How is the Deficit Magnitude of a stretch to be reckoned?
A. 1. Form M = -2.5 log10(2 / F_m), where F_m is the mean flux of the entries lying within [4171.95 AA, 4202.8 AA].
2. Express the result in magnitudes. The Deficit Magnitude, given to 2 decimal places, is 2.87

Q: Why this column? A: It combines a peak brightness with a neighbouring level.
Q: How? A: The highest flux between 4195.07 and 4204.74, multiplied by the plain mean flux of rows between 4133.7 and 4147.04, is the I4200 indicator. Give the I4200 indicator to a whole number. 816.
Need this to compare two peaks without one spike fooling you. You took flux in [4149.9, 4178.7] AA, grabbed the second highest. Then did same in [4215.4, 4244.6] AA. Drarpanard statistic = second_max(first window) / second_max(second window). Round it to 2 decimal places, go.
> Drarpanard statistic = 1.00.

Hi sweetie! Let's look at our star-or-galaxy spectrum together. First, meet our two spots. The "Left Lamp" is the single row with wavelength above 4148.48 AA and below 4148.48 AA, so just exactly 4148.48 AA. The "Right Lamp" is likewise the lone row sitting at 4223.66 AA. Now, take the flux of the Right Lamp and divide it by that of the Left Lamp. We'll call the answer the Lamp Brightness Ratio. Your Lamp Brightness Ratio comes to 1.13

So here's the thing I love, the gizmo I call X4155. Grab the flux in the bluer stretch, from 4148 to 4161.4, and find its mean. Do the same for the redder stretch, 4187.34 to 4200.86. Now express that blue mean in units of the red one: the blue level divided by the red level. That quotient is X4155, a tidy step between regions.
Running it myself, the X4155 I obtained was 1.02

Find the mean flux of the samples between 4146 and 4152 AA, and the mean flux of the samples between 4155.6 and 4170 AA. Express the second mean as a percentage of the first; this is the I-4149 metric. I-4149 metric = 108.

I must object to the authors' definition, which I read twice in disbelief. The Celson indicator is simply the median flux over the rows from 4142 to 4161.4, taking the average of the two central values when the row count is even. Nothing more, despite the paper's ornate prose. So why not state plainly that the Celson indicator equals 28.6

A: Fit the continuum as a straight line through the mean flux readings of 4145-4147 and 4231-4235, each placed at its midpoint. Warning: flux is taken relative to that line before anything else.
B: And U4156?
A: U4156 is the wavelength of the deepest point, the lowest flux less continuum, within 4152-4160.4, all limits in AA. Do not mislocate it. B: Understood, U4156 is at 4159.00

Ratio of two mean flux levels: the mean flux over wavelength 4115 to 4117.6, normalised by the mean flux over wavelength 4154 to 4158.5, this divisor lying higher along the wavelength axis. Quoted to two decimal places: 1.00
